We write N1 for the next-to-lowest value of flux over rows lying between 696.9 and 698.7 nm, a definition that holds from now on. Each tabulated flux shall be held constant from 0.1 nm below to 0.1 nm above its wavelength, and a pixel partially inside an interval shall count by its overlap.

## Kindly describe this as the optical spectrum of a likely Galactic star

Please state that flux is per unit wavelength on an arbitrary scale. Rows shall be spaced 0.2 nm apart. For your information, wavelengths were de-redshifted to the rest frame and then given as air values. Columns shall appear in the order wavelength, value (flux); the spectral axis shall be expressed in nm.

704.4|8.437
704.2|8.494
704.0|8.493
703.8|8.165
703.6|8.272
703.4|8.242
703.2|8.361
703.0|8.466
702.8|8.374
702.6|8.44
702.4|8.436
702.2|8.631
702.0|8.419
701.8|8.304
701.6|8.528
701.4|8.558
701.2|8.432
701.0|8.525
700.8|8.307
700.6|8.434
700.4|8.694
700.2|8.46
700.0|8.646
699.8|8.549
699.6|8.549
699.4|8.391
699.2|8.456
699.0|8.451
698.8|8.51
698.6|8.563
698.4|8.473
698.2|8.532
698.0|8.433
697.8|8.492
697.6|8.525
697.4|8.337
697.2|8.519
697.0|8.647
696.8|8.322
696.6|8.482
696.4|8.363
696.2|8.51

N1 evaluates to 8.433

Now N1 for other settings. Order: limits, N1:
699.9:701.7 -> 8.432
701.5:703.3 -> 8.361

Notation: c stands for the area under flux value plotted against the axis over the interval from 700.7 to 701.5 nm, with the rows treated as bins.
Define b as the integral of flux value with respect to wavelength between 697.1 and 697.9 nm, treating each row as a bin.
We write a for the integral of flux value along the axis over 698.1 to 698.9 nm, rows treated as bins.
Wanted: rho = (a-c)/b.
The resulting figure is 0.008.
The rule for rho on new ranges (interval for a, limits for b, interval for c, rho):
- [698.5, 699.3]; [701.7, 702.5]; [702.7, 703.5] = 0.016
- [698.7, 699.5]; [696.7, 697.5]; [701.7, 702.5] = 0.001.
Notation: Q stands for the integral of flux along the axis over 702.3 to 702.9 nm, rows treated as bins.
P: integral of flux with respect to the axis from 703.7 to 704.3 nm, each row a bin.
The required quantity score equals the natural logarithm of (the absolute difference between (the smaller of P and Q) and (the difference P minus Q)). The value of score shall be 1.62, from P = 5.03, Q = 5.05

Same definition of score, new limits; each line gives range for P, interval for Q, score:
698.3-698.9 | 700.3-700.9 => 1.62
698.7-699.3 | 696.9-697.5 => 1.63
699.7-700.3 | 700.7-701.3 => 1.60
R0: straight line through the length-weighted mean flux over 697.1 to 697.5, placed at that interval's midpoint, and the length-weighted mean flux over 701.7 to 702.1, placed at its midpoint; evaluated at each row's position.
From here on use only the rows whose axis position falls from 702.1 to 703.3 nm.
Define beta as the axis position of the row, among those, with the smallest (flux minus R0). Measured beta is 703.2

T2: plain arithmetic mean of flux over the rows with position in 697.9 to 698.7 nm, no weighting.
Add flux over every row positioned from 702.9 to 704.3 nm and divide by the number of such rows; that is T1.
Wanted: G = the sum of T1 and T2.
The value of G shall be 16.9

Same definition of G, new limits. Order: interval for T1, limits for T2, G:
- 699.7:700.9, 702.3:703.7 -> 16.9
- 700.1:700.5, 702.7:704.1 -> 16.9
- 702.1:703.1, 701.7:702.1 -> 16.8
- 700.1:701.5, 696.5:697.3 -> 17.0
